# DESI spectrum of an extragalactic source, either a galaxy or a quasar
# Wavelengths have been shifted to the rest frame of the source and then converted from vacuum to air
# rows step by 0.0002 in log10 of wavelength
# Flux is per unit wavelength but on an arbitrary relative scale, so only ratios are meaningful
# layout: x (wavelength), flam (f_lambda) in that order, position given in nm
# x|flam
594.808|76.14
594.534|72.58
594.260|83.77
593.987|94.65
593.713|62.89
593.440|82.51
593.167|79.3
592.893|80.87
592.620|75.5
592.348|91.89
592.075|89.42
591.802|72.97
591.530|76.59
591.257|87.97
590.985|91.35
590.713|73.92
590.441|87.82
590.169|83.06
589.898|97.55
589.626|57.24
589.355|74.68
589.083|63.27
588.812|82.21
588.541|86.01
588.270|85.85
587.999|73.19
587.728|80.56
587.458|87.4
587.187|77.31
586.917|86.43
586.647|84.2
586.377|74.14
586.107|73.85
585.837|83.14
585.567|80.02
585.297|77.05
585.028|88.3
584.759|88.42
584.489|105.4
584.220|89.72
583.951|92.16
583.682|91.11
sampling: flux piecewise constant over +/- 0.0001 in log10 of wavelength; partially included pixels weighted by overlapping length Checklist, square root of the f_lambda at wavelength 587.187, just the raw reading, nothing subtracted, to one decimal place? 8.8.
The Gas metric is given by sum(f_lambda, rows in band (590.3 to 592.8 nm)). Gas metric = 747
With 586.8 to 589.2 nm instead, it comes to 722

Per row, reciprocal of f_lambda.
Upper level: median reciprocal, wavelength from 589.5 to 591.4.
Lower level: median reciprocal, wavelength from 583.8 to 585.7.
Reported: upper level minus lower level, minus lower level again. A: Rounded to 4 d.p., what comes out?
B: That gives -0.0112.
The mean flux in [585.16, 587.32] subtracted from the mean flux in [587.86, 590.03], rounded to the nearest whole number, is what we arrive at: -2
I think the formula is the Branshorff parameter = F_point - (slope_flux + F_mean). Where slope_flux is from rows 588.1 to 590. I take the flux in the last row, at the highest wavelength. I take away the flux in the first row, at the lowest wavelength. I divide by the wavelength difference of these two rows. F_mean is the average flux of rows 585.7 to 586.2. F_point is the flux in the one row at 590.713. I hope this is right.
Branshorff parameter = -12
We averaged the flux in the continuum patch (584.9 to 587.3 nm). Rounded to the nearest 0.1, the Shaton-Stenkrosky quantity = 80.5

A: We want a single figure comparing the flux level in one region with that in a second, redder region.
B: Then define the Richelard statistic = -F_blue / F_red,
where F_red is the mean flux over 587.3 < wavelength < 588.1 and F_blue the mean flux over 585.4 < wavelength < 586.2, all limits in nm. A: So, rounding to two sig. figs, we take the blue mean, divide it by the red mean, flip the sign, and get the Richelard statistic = -0.98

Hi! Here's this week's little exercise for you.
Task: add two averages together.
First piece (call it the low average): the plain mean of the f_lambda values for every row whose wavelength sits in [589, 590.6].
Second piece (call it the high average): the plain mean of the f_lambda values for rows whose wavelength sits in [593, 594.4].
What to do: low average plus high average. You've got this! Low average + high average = 158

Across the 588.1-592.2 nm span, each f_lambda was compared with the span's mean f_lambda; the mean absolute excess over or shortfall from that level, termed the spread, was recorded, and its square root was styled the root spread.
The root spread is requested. 2.95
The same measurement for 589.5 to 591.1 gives 3.29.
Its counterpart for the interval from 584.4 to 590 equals 2.78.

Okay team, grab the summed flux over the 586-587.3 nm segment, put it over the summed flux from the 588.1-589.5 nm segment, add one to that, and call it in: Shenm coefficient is 2.01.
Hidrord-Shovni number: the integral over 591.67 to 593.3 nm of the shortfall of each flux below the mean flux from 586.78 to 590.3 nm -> -3.4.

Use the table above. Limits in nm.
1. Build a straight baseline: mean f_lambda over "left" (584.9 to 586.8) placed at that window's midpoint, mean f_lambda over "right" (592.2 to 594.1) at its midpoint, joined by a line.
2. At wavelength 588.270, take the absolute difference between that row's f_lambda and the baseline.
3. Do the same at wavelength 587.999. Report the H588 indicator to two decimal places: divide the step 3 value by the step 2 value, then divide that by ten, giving 0.13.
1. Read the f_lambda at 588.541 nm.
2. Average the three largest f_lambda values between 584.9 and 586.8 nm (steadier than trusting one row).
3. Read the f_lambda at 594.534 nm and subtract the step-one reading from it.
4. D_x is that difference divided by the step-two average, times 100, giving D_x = -16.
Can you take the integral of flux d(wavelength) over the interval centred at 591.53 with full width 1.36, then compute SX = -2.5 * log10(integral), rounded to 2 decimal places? -5.14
